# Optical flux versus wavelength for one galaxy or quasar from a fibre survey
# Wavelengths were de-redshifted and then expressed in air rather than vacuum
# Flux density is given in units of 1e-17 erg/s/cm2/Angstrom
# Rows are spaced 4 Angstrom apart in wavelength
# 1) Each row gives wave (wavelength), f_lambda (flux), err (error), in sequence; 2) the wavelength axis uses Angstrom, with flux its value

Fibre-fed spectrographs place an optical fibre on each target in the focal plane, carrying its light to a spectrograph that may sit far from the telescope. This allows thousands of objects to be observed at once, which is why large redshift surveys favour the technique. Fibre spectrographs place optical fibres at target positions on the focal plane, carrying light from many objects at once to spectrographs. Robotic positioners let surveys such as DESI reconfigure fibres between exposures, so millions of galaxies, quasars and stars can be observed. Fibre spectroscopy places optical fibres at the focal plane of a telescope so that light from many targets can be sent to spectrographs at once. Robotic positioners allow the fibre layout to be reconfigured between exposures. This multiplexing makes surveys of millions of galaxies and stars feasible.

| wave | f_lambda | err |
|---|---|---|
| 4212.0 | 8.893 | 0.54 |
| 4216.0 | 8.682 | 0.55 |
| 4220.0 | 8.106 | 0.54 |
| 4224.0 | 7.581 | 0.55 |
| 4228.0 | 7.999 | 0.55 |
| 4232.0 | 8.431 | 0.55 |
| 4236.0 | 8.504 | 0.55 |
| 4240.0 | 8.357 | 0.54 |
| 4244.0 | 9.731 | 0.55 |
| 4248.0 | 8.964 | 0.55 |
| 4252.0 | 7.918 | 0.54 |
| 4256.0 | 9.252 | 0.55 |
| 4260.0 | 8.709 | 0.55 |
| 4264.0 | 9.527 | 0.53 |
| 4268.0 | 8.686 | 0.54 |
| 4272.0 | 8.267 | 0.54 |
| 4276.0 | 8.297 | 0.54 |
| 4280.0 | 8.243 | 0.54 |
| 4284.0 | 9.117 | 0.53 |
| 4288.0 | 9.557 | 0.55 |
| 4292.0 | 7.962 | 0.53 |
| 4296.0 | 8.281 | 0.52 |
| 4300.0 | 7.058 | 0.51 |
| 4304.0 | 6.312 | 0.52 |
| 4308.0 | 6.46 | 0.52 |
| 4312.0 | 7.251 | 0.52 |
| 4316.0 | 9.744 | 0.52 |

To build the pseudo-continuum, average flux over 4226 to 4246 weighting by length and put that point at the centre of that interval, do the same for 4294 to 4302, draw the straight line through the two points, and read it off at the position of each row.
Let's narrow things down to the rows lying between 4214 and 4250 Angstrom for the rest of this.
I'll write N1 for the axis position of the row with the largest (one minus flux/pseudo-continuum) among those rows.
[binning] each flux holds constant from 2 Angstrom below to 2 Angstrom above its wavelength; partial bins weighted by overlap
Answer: 4224.0 Angstrom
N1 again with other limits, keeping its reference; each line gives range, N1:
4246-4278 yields 4252.0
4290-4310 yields 4304.0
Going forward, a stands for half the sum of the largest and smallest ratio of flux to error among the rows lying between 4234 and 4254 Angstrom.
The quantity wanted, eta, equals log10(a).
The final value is 1.21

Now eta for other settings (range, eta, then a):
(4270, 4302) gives 1.19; 15.6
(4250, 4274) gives 1.21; 16.3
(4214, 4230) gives 1.17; 14.8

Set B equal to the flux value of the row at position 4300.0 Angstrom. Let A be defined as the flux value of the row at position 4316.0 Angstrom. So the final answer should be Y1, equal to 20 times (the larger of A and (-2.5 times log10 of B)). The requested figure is 195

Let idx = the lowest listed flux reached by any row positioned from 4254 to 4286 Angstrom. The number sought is 8.243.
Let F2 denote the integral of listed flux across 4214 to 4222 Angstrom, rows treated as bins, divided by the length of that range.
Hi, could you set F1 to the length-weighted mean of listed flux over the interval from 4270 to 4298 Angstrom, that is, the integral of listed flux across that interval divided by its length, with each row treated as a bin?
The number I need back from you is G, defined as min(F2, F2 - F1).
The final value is -0.1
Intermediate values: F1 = 8.5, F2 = 8.4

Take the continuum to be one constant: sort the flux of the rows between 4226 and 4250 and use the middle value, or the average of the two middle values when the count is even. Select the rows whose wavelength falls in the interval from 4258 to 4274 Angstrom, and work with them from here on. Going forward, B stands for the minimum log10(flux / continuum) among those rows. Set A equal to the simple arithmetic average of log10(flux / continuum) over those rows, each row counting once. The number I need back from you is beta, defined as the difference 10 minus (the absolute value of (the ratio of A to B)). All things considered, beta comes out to 8.5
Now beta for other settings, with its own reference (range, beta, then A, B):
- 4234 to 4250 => 6.4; 0.020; -0.006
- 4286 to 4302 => 9.8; -0.016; -0.079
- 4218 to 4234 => 9.5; -0.023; -0.048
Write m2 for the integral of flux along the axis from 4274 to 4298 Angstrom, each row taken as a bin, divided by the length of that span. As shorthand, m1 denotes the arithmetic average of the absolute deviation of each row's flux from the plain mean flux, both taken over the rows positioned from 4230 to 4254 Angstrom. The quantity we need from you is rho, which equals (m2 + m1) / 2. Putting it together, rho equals 4.52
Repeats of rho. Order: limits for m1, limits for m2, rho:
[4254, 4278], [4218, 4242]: 4.28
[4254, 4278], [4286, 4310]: 4.00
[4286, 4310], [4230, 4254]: 4.82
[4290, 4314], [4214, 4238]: 4.41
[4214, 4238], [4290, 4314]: 3.77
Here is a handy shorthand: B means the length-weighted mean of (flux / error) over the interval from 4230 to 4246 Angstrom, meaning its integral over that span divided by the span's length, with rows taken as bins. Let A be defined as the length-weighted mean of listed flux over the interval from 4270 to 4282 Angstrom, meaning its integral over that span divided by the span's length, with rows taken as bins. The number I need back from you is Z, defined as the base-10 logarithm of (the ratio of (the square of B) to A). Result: 1.490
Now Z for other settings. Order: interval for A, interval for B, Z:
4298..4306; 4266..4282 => 1.556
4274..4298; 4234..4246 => 1.486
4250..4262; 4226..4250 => 1.462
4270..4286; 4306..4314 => 1.312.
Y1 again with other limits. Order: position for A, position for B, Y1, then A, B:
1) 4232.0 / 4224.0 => 169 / 8.431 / 7.581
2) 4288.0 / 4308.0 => 191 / 9.557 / 6.46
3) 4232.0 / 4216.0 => 169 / 8.431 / 8.682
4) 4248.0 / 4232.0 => 179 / 8.964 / 8.431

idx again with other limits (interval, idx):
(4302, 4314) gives 6.312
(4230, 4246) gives 8.357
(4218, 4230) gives 7.581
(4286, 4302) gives 7.058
